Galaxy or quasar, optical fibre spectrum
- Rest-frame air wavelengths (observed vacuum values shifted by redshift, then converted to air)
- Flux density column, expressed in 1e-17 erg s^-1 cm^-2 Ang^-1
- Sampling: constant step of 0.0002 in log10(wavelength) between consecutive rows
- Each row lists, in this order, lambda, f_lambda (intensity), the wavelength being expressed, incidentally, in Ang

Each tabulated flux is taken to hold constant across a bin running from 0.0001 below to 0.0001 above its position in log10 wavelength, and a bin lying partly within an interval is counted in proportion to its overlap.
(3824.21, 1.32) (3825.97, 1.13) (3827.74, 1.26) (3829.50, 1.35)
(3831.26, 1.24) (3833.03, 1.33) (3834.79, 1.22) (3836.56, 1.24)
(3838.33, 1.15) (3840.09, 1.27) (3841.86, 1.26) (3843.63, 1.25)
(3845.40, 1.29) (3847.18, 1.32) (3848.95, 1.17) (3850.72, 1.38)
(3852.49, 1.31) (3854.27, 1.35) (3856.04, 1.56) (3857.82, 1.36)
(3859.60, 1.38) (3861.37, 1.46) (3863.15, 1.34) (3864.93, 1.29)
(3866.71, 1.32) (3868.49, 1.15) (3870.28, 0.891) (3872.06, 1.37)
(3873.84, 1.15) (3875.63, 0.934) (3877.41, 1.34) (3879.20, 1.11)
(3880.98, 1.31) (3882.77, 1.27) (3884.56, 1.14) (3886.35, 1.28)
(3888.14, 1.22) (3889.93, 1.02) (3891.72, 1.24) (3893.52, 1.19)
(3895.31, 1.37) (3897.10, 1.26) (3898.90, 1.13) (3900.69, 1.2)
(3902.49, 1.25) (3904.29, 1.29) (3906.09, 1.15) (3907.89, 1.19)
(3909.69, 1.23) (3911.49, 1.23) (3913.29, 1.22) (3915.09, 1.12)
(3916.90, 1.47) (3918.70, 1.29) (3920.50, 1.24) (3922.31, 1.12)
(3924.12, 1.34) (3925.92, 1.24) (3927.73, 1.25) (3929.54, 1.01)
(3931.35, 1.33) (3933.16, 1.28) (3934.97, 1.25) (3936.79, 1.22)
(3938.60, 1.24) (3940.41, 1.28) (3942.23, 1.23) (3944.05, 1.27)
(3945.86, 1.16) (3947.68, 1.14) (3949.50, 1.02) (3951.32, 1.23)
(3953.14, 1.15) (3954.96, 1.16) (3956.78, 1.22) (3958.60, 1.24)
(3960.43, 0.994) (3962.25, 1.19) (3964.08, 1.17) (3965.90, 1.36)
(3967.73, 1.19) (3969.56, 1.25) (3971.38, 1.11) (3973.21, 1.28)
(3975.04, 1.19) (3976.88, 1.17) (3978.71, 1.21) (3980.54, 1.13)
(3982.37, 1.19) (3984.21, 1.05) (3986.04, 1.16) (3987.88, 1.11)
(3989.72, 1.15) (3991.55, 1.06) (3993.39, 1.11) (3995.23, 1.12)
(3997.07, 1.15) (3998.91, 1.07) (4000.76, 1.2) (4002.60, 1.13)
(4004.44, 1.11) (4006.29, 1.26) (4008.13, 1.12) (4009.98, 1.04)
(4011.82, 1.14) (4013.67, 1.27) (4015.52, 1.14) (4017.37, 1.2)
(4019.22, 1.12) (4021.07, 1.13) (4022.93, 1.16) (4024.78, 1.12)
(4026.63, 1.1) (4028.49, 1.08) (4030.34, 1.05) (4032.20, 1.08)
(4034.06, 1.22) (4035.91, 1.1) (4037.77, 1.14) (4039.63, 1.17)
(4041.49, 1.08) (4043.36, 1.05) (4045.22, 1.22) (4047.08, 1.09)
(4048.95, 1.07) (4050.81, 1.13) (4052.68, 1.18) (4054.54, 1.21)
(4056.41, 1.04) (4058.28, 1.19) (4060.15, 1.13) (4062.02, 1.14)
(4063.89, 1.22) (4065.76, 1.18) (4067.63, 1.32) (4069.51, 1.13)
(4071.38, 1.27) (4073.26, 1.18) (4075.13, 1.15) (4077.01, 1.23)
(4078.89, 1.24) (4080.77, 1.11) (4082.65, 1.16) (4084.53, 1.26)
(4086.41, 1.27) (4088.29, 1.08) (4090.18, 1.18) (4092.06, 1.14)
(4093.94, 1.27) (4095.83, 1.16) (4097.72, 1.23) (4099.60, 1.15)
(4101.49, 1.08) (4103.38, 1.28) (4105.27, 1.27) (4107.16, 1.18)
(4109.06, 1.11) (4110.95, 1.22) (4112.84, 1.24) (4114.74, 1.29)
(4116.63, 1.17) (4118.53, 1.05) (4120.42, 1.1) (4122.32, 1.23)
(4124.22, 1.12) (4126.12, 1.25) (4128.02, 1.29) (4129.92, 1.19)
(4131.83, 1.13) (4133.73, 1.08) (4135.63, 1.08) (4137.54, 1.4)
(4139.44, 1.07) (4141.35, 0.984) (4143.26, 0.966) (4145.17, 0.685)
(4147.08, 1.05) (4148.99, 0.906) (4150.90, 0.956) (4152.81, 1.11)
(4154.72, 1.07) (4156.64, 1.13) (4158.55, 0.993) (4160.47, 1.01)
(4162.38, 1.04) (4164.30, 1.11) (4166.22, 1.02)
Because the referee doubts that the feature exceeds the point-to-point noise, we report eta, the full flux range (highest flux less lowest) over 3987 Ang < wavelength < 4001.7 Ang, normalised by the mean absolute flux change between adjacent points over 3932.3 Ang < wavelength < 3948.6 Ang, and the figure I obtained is 3.3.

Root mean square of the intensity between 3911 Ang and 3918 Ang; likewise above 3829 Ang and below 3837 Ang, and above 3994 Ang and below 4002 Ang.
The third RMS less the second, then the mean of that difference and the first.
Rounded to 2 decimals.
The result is 0.56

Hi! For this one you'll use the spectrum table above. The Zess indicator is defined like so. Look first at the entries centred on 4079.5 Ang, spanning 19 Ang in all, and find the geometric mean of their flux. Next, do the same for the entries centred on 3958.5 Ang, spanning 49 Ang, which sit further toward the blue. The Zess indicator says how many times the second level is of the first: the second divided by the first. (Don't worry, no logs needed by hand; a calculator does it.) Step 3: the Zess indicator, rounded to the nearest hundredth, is 1.00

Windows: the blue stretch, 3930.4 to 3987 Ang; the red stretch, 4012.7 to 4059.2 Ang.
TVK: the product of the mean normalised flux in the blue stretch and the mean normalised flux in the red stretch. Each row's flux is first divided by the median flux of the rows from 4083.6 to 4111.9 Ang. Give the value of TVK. 0.97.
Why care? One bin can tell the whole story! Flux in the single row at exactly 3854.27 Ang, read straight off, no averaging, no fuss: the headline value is 1.35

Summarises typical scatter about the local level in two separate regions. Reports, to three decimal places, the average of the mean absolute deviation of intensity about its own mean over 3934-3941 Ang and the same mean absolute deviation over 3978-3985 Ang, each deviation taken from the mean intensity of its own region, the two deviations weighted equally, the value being 0.036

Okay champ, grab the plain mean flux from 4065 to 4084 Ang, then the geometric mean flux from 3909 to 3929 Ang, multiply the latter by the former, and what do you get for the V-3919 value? 1.49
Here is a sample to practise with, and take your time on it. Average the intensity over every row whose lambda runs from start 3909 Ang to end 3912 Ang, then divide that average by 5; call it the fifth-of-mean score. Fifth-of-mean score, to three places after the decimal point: 0.246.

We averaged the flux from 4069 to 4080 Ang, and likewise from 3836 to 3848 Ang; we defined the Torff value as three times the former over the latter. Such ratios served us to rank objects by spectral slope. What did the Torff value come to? 2.87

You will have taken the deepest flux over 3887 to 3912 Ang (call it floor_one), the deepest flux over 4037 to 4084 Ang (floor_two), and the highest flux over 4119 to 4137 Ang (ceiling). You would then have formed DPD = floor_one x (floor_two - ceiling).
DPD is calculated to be -0.255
